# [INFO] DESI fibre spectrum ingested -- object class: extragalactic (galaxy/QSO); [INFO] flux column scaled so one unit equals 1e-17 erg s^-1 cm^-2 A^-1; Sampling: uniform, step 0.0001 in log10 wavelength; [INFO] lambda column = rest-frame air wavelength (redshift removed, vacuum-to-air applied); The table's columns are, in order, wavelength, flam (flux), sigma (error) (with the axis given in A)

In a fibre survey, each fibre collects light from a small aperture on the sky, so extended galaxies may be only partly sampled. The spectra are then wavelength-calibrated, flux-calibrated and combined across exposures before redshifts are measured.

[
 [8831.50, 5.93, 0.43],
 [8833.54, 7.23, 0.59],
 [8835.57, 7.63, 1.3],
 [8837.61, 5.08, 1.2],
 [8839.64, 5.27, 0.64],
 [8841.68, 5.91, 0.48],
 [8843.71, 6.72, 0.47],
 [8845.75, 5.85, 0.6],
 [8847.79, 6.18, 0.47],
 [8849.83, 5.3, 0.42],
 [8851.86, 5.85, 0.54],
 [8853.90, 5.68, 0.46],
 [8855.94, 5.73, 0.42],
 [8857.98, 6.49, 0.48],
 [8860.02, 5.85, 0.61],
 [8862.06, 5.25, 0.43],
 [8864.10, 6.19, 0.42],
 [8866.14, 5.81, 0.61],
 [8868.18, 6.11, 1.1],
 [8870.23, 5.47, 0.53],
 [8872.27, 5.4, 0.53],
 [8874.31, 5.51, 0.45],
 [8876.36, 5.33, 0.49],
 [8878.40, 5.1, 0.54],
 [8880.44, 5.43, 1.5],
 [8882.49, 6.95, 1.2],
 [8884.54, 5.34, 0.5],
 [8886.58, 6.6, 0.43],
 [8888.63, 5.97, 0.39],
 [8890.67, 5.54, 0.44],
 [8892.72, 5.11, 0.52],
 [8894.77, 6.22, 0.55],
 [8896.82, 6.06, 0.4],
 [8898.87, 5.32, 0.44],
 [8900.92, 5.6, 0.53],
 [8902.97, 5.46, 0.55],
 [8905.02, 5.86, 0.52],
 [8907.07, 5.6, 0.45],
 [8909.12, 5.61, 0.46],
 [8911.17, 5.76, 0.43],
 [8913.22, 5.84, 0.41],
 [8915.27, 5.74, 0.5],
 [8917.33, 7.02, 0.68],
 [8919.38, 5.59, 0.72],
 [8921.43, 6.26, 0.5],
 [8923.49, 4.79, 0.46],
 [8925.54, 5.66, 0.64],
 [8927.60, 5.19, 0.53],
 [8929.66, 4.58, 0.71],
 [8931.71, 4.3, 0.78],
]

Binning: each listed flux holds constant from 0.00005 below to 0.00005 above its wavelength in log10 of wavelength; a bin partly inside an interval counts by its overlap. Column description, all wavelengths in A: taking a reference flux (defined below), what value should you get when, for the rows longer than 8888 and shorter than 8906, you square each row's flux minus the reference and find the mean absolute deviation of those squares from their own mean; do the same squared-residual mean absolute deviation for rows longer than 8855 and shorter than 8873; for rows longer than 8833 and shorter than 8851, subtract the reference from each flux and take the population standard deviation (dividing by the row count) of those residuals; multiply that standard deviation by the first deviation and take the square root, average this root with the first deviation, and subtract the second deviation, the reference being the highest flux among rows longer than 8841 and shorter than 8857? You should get 0.1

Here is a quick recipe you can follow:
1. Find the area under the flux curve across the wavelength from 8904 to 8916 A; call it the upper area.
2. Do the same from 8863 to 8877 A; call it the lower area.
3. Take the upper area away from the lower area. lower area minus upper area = 11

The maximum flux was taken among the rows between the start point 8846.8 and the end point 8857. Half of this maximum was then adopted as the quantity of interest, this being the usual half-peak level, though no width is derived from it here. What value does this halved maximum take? 3.09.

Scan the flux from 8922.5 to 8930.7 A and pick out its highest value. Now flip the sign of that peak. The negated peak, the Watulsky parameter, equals -5.7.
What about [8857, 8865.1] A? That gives -6.5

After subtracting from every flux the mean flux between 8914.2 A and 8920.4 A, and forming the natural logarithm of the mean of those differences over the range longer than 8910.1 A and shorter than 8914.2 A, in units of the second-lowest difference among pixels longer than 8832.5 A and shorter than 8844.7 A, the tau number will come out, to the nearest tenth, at -1.0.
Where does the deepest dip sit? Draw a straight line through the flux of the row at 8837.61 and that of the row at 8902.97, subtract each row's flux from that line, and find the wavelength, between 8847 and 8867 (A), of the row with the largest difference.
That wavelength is 8862.06 A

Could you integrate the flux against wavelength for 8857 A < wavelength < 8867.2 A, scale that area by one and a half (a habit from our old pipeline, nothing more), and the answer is 90.6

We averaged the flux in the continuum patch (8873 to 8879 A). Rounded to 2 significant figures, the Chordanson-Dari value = 5.3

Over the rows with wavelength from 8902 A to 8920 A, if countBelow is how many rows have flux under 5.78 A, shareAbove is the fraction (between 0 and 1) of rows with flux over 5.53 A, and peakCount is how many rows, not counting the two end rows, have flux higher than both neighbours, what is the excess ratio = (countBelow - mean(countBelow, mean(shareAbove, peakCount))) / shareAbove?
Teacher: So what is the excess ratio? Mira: 2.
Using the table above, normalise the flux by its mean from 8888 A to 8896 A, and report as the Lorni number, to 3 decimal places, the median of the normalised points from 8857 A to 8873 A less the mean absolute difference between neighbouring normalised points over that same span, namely 0.932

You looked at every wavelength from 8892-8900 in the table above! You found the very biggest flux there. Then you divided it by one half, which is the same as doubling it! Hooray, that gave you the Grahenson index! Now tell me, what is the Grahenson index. 12.4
